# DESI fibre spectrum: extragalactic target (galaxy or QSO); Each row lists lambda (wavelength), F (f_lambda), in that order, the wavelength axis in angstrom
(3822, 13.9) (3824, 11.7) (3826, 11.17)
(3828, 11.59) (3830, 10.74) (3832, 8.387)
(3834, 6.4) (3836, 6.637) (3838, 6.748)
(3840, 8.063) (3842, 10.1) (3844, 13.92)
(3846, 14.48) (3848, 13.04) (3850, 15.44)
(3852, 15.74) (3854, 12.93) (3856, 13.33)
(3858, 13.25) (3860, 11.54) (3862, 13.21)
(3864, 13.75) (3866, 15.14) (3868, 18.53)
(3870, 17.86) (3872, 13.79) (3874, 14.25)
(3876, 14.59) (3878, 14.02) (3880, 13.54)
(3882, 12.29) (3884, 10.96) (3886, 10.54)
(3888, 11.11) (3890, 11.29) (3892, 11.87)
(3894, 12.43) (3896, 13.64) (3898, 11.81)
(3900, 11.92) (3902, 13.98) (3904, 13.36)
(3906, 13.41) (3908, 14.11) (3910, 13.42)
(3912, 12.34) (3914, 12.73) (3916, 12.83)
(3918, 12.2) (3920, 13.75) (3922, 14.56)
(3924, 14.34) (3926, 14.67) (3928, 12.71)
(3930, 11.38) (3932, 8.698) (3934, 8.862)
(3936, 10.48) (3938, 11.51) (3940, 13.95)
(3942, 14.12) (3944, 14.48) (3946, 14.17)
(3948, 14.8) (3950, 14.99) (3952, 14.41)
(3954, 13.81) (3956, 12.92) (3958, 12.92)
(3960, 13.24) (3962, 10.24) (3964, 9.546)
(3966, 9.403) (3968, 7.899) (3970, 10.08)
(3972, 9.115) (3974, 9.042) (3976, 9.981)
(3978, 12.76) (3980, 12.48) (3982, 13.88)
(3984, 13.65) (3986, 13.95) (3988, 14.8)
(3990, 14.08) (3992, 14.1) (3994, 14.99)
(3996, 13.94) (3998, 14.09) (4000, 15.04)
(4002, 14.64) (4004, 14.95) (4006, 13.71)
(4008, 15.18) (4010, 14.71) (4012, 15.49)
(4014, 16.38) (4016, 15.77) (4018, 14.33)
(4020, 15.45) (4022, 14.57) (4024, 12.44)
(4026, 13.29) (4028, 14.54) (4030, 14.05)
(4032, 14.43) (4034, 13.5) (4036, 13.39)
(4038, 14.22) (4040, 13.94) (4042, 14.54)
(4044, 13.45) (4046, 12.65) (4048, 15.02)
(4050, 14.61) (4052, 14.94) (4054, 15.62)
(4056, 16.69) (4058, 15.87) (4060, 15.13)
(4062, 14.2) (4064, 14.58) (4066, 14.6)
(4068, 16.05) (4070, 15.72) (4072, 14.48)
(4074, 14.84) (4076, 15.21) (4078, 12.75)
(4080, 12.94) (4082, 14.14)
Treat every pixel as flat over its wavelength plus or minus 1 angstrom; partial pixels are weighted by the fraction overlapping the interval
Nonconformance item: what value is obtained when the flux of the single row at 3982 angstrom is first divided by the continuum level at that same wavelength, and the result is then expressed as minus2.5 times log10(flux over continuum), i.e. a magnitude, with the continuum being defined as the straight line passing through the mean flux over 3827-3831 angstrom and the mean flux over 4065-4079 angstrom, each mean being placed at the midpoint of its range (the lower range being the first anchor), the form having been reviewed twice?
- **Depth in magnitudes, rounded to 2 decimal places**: -0.03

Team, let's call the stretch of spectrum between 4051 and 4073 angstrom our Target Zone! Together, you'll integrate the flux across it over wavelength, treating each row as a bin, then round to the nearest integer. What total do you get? 336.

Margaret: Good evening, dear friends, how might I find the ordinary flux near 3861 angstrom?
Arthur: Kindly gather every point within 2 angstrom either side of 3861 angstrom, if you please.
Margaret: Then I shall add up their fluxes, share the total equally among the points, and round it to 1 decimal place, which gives 12.4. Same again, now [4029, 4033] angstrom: 14.2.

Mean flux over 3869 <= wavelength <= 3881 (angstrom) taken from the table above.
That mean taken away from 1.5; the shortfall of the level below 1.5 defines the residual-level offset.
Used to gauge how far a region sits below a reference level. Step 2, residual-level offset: -13.2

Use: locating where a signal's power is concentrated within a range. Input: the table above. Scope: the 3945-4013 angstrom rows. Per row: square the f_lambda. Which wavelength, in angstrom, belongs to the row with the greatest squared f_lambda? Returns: 4012 angstrom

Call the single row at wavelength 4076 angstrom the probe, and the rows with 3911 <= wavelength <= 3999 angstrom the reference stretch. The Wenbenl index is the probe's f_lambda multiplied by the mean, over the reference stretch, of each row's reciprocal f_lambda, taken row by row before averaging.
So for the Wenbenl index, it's 1.25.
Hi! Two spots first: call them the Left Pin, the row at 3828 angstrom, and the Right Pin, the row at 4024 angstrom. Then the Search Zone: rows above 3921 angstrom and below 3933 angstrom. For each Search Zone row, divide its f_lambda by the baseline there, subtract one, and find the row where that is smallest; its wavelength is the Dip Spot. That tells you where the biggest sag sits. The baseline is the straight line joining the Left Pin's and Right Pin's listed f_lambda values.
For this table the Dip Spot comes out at 3932 angstrom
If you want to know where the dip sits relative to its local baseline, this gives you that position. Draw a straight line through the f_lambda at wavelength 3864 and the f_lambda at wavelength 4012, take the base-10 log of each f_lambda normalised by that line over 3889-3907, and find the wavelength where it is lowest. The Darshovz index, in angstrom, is 3890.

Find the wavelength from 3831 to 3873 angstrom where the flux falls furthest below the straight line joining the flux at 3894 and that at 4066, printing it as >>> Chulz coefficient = 3834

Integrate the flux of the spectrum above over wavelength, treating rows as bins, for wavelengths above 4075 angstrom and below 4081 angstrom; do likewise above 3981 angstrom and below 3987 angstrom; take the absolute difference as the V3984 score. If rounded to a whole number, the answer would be 1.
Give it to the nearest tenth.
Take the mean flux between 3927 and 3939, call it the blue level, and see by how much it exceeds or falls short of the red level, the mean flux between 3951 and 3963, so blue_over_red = -2.3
